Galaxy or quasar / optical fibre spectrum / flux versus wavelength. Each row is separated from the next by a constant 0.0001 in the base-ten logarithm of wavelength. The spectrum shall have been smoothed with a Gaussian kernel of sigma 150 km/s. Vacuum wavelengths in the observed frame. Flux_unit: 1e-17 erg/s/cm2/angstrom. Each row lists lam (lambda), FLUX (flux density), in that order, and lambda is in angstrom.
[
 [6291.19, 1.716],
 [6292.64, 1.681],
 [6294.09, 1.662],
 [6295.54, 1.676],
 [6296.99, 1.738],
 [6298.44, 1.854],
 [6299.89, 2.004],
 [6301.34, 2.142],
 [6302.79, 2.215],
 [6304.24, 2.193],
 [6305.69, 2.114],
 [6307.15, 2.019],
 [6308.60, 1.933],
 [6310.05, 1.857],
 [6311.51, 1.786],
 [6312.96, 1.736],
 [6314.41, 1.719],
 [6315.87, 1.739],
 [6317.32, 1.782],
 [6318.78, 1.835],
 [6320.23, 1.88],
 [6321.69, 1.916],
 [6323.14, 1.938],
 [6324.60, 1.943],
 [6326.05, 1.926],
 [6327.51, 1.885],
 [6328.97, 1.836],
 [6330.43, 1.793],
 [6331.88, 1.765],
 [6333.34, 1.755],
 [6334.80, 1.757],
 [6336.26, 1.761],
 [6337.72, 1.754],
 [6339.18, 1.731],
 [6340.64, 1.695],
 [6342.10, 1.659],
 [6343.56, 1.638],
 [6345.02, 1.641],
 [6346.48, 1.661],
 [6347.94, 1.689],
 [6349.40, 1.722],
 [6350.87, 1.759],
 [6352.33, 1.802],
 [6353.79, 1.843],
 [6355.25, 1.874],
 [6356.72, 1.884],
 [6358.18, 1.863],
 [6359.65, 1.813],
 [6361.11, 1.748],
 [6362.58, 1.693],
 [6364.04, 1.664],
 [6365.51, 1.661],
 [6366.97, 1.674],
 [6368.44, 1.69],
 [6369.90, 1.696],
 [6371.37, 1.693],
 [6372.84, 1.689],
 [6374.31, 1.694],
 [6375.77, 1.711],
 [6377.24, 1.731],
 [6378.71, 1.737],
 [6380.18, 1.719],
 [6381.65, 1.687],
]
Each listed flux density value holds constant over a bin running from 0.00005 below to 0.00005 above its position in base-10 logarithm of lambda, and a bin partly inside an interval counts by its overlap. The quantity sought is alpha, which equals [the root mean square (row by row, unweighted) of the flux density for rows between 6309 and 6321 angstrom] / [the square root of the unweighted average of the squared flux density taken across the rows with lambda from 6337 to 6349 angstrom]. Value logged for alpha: 1.06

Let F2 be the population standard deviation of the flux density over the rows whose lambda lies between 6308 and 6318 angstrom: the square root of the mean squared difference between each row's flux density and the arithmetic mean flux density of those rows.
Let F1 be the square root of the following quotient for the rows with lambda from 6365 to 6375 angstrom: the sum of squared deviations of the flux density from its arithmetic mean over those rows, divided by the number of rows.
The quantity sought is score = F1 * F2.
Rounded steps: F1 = 0.012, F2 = 0.07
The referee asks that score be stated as 0.0009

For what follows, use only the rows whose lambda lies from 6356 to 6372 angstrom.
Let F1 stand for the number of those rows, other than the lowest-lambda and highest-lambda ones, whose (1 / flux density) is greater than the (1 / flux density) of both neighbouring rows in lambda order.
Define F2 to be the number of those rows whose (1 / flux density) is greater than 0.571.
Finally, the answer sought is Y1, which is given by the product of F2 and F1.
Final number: 8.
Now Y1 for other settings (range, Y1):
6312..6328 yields 3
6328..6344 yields 4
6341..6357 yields 6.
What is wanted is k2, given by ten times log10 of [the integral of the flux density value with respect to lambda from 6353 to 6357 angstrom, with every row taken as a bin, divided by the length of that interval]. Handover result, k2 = 2.70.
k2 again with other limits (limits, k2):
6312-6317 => 2.41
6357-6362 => 2.58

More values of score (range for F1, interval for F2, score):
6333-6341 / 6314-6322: 0.0017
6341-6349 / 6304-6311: 0.0022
